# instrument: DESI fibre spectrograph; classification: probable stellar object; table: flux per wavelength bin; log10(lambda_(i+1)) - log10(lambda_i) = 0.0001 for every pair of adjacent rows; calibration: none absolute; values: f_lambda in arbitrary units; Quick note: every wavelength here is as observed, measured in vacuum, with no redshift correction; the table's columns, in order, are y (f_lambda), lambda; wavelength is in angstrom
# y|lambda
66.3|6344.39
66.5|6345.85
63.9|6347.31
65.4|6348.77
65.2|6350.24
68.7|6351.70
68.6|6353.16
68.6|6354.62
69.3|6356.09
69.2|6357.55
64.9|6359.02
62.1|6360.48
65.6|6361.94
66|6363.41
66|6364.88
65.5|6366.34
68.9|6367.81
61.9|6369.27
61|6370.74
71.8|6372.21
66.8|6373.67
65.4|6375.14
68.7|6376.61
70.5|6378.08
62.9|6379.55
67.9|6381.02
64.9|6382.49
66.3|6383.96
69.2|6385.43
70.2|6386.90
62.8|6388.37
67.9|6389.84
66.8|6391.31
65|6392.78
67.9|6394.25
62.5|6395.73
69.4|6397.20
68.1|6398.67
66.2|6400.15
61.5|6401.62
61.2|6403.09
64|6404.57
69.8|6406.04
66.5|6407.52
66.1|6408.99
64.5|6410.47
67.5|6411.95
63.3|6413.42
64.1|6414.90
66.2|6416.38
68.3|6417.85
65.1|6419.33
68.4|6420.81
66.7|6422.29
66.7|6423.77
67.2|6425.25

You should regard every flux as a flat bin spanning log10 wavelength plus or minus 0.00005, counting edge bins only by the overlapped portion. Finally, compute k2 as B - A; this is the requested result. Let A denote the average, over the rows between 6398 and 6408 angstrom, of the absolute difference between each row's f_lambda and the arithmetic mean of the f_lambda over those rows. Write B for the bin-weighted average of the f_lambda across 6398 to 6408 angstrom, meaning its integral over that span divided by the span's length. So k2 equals 62.6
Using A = 2.65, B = 65.3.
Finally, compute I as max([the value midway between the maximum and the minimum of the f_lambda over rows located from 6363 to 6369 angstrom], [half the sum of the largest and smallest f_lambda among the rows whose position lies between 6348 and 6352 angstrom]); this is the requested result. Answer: 67.2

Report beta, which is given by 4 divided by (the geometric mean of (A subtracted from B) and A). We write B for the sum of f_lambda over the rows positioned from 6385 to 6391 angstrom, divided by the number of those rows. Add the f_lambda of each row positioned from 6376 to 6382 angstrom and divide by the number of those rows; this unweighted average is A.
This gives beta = 3.1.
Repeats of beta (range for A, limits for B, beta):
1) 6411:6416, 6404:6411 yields 0.5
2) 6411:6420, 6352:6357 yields 0.3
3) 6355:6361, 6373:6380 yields 0.7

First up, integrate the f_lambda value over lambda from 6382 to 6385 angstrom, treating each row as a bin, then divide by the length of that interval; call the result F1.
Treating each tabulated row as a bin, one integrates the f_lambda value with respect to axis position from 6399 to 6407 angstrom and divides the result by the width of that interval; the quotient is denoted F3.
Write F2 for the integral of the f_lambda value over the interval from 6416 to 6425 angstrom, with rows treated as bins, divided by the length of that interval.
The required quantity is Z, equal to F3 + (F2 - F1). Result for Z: 65.7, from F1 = 66.0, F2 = 66.9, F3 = 64.7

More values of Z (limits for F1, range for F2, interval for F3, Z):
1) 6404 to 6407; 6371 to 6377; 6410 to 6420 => 66.2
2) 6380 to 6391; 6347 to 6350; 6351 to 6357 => 66.6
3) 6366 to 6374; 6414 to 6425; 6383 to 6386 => 67.9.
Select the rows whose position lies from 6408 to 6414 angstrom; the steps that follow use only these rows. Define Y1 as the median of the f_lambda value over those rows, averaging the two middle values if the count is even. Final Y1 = 65.3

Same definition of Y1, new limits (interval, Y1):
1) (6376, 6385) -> 67.1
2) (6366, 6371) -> 63.7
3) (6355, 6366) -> 66.0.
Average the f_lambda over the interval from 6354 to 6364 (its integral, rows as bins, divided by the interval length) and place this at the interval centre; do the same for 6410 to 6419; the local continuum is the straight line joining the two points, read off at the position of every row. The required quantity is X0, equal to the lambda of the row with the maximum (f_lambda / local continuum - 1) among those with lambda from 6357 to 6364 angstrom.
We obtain 6357.55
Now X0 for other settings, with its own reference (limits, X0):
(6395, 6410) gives 6406.04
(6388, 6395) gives 6394.25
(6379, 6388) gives 6386.90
